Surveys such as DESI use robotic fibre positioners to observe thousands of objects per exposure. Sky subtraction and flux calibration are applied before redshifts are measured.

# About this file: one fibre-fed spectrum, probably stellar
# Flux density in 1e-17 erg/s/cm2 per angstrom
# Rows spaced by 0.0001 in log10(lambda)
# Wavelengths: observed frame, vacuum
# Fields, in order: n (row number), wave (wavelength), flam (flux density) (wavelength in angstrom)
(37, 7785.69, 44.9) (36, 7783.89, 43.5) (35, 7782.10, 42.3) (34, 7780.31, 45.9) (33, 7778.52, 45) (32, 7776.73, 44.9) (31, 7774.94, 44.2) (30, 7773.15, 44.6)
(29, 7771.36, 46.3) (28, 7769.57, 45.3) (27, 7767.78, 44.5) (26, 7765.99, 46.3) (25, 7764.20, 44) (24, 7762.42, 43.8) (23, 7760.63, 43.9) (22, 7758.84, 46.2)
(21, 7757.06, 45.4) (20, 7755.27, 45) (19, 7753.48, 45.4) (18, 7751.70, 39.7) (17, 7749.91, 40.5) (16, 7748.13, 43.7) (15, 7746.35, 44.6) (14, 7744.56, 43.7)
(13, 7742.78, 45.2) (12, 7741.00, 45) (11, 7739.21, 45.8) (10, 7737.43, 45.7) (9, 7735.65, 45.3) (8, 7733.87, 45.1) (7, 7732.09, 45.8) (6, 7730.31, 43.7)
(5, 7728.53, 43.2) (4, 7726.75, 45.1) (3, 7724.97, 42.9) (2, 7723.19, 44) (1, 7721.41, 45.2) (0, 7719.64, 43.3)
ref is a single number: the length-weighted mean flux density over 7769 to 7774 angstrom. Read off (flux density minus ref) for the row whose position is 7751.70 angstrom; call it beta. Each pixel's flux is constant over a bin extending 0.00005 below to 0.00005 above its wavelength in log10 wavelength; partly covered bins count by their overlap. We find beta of -5.7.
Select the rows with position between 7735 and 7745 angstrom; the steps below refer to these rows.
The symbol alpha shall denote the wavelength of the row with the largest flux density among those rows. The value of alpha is 7739.21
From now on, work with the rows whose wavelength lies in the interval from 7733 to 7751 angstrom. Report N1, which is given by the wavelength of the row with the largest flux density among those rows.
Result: 7739.21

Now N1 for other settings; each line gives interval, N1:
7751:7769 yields 7765.99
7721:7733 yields 7732.09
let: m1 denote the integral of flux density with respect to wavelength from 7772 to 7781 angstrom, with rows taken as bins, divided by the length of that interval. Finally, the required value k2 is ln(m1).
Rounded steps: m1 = 44.9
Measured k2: 3.81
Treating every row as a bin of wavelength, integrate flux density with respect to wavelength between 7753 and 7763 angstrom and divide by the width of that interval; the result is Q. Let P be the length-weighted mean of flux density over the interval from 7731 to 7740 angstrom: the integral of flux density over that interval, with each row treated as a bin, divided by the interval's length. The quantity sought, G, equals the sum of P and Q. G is 90.5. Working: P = 45.5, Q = 44.9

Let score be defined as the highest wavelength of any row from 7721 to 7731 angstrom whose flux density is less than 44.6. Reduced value 7730.31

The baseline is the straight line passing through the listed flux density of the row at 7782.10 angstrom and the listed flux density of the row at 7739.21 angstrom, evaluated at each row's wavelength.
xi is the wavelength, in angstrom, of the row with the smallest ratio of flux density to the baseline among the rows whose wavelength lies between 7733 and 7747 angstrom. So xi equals 7744.56 angstrom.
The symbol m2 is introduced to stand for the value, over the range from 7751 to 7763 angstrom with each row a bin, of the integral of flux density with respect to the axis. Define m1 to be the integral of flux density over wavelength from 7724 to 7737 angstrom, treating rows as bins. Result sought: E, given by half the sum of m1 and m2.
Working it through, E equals 555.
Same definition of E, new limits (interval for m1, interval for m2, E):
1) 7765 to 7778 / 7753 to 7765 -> 562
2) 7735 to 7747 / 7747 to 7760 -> 554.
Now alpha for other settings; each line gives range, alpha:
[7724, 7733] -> 7732.09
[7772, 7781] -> 7780.31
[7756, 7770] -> 7765.99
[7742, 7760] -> 7758.84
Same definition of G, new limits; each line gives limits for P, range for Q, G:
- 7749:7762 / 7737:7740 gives 89.5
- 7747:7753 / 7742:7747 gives 86.2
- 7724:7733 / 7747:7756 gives 87.0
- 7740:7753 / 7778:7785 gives 87.4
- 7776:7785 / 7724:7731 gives 88.0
